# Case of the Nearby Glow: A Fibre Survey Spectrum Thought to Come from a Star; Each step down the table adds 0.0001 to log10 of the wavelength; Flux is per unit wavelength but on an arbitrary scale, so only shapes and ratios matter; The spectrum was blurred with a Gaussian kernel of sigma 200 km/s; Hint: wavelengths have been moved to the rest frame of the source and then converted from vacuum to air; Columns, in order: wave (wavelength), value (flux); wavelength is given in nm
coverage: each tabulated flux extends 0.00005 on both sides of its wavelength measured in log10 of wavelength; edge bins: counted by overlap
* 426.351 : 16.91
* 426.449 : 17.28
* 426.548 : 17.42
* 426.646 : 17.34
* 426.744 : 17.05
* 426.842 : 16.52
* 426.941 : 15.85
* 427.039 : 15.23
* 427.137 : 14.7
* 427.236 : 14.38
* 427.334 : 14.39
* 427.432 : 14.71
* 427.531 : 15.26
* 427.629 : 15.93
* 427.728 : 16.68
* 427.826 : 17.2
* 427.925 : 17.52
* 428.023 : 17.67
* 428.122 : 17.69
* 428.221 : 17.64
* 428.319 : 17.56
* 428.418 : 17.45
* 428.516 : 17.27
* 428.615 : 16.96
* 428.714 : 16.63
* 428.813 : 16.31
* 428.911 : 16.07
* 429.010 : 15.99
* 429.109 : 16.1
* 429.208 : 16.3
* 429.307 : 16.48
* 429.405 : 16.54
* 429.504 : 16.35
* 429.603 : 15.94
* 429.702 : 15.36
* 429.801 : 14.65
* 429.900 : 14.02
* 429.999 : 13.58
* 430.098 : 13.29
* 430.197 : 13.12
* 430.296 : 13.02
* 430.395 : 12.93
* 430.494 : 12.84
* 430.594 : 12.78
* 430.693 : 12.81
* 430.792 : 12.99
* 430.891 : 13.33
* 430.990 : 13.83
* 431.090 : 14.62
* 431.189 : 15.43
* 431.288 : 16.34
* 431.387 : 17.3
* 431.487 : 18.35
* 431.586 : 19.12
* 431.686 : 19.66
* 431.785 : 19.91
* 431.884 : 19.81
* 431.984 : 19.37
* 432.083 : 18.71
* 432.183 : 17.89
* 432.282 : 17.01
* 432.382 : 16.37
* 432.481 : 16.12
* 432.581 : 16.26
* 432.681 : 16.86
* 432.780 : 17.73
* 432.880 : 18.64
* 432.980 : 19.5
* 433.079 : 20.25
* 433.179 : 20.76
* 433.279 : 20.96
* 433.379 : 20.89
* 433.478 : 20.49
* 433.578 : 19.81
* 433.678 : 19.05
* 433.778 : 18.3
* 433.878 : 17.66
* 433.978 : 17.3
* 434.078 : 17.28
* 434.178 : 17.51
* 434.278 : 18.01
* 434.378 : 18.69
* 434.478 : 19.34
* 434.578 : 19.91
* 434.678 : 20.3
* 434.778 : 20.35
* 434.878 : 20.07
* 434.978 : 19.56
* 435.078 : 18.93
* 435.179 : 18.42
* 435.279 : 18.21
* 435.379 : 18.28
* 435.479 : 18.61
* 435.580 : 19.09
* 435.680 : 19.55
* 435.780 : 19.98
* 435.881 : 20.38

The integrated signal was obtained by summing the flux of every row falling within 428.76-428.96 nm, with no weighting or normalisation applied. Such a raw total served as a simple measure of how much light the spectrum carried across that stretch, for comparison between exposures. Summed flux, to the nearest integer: 32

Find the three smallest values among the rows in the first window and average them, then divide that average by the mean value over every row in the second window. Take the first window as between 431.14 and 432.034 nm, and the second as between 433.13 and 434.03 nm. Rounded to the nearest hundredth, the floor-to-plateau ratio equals 0.84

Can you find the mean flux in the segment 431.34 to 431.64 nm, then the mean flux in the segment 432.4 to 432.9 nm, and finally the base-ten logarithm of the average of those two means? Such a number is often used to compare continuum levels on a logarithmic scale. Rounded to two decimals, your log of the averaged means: 1.25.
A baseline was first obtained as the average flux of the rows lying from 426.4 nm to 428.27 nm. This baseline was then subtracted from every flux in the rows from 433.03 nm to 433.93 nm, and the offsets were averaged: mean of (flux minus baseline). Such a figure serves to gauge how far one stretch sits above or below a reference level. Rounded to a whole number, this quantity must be 3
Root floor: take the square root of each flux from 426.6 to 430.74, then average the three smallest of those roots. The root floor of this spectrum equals 3.58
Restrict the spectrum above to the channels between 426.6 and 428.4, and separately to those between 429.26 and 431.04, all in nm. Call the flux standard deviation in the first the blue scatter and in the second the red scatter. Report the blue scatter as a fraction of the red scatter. 0.89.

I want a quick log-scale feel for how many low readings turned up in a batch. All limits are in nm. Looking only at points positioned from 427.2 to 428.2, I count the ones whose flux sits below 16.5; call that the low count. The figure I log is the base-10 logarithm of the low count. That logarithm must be 0.70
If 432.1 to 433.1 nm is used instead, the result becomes 0.48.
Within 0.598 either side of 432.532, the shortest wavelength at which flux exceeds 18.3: 431.984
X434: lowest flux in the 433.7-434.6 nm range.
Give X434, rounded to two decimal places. 17.28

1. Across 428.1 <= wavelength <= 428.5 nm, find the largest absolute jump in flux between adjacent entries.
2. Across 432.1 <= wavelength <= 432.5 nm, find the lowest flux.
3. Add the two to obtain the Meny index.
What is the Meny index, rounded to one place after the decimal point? 16.2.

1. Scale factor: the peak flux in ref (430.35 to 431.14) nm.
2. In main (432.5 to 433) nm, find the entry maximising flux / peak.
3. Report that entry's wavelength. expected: 432.980 nm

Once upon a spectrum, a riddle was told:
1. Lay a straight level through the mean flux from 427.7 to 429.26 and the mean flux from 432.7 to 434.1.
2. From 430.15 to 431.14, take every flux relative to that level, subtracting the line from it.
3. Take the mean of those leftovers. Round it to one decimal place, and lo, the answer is -4.7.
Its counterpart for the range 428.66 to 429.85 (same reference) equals -1.2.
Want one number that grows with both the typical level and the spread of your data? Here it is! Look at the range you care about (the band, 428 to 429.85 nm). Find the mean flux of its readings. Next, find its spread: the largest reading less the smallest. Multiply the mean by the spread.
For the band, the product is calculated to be 50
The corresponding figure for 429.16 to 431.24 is 54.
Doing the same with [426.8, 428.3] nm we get 53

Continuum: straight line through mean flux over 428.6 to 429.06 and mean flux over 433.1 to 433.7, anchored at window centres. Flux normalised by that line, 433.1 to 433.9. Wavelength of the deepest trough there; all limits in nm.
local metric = 433.878 nm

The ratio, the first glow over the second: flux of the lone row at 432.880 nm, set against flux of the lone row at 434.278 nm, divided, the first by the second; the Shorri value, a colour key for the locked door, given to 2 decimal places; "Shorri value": 1.03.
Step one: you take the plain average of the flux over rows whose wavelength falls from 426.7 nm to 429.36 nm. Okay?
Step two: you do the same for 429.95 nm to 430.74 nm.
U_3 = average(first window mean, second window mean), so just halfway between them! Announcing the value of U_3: 14.7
